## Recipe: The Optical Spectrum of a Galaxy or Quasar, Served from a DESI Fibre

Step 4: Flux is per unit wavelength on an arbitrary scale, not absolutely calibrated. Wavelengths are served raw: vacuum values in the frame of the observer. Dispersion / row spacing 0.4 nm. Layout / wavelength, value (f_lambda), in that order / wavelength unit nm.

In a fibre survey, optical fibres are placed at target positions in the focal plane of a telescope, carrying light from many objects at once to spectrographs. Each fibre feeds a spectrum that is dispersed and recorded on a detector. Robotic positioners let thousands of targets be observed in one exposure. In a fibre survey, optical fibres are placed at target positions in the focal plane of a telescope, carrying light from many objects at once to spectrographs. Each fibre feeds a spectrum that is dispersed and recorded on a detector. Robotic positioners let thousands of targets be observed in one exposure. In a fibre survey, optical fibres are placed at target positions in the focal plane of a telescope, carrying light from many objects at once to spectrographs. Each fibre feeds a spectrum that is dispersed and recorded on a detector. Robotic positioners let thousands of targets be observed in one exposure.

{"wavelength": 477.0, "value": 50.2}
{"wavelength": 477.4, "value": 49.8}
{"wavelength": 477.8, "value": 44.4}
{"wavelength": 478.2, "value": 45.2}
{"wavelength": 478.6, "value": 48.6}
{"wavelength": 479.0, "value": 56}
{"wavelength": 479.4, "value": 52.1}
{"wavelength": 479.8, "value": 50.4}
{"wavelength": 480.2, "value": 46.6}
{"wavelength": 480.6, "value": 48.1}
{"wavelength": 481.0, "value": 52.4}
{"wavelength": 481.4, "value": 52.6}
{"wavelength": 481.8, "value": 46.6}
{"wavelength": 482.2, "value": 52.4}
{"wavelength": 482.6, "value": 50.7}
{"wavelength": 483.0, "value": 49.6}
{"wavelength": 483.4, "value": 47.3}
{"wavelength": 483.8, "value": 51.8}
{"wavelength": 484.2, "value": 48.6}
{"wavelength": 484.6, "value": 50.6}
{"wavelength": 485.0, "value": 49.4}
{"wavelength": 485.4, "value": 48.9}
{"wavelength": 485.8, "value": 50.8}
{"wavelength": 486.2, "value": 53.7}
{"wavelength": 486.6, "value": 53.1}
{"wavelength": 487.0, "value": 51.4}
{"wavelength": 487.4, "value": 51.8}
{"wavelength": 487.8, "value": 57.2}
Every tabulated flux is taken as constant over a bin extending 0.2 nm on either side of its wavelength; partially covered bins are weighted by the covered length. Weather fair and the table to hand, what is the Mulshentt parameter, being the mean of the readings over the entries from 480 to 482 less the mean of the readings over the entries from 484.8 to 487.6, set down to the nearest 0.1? -2.0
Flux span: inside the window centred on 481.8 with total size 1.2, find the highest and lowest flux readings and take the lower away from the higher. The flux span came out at 6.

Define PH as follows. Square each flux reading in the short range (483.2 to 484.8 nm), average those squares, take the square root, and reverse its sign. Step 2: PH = -49.6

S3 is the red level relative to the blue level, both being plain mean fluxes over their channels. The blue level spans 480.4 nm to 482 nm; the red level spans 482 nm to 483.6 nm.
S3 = 1.00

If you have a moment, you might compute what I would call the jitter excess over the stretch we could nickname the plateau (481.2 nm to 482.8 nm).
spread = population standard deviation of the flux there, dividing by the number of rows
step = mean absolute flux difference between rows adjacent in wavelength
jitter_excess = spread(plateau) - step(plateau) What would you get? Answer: -2.1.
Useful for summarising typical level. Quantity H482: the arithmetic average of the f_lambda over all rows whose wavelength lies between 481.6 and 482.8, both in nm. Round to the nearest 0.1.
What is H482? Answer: 49.9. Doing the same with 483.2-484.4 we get 49.2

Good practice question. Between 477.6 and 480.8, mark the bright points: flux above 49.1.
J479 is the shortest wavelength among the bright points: 479.0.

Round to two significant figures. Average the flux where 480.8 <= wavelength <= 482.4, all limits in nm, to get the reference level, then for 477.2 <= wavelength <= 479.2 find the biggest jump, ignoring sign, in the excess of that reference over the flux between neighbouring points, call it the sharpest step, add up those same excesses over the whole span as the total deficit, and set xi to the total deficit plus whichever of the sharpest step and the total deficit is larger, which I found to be 22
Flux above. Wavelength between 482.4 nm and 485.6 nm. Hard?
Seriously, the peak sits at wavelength 483.8 nm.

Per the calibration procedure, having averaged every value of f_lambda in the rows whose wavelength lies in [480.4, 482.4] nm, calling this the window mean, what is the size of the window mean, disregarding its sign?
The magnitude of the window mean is 50.4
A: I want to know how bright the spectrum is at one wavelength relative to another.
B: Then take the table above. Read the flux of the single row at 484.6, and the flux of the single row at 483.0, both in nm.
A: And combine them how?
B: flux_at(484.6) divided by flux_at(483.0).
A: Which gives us 1.02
